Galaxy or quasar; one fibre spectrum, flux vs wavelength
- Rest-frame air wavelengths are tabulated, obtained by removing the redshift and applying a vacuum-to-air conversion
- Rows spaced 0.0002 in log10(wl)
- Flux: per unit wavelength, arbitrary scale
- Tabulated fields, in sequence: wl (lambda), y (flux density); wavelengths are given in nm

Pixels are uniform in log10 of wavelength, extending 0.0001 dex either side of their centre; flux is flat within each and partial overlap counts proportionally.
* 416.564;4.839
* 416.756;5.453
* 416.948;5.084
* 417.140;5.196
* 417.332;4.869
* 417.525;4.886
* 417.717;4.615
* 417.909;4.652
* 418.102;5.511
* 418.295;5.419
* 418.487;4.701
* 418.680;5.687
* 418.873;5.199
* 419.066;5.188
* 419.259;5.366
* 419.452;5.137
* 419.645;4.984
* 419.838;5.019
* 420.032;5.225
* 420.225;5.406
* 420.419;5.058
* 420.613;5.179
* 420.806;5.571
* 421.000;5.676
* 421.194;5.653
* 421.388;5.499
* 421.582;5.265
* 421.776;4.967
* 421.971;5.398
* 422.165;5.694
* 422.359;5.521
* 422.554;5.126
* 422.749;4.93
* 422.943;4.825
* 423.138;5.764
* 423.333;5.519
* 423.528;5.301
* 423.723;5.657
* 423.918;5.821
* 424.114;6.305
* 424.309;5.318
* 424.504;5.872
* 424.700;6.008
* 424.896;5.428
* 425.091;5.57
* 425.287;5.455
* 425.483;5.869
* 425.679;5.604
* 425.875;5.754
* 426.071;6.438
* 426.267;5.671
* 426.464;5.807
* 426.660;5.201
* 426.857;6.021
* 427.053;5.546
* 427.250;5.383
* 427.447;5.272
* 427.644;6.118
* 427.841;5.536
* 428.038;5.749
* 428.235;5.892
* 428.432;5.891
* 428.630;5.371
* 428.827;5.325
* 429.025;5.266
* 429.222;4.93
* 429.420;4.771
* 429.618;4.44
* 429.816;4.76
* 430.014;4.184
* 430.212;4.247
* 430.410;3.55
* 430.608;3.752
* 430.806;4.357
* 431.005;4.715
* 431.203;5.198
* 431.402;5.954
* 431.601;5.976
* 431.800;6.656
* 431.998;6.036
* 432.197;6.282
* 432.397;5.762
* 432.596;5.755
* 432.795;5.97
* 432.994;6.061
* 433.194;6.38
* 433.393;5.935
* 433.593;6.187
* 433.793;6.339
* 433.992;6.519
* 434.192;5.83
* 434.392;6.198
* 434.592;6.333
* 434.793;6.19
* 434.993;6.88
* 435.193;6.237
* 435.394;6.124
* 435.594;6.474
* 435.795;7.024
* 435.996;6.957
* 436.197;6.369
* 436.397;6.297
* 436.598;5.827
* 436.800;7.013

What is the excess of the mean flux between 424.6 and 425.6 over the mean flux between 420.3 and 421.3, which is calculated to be 0.24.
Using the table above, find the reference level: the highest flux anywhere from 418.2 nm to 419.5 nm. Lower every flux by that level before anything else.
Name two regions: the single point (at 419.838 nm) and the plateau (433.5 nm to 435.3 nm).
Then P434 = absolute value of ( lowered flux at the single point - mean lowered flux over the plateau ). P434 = 1.28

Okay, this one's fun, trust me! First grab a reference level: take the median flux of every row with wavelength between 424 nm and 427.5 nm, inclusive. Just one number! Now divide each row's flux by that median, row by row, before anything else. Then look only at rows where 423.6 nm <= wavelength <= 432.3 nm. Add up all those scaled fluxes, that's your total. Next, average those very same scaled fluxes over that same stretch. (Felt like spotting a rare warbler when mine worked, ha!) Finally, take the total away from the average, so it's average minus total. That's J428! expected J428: -41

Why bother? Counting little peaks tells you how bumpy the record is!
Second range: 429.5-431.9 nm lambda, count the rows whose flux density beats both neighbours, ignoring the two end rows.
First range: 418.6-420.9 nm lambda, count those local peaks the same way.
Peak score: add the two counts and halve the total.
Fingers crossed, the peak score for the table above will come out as 2.0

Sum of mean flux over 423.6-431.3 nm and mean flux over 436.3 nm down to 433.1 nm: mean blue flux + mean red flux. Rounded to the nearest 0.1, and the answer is 11.7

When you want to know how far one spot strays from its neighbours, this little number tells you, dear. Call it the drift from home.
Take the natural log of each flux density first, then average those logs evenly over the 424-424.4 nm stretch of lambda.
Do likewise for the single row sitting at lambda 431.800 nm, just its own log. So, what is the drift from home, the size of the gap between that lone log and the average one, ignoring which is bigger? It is 0.14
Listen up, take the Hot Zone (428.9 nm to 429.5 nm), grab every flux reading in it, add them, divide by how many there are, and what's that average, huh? 5.0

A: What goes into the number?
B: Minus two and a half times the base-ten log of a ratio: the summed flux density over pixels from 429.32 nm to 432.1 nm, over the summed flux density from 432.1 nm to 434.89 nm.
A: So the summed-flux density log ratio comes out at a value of 0.24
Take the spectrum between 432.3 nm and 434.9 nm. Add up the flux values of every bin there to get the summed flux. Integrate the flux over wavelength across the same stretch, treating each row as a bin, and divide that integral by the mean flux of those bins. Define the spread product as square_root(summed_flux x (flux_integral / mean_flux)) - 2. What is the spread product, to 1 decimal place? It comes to 12.4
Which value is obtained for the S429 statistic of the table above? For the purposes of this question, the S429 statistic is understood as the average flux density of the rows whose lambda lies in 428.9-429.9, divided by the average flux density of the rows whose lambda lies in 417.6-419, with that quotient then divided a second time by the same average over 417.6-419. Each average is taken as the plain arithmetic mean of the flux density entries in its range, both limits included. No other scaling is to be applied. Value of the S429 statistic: 0.185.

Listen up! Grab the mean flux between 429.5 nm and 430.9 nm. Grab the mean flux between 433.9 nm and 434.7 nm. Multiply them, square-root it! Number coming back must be 5.10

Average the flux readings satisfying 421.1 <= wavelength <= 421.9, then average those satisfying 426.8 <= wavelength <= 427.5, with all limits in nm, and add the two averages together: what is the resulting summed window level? 10.9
